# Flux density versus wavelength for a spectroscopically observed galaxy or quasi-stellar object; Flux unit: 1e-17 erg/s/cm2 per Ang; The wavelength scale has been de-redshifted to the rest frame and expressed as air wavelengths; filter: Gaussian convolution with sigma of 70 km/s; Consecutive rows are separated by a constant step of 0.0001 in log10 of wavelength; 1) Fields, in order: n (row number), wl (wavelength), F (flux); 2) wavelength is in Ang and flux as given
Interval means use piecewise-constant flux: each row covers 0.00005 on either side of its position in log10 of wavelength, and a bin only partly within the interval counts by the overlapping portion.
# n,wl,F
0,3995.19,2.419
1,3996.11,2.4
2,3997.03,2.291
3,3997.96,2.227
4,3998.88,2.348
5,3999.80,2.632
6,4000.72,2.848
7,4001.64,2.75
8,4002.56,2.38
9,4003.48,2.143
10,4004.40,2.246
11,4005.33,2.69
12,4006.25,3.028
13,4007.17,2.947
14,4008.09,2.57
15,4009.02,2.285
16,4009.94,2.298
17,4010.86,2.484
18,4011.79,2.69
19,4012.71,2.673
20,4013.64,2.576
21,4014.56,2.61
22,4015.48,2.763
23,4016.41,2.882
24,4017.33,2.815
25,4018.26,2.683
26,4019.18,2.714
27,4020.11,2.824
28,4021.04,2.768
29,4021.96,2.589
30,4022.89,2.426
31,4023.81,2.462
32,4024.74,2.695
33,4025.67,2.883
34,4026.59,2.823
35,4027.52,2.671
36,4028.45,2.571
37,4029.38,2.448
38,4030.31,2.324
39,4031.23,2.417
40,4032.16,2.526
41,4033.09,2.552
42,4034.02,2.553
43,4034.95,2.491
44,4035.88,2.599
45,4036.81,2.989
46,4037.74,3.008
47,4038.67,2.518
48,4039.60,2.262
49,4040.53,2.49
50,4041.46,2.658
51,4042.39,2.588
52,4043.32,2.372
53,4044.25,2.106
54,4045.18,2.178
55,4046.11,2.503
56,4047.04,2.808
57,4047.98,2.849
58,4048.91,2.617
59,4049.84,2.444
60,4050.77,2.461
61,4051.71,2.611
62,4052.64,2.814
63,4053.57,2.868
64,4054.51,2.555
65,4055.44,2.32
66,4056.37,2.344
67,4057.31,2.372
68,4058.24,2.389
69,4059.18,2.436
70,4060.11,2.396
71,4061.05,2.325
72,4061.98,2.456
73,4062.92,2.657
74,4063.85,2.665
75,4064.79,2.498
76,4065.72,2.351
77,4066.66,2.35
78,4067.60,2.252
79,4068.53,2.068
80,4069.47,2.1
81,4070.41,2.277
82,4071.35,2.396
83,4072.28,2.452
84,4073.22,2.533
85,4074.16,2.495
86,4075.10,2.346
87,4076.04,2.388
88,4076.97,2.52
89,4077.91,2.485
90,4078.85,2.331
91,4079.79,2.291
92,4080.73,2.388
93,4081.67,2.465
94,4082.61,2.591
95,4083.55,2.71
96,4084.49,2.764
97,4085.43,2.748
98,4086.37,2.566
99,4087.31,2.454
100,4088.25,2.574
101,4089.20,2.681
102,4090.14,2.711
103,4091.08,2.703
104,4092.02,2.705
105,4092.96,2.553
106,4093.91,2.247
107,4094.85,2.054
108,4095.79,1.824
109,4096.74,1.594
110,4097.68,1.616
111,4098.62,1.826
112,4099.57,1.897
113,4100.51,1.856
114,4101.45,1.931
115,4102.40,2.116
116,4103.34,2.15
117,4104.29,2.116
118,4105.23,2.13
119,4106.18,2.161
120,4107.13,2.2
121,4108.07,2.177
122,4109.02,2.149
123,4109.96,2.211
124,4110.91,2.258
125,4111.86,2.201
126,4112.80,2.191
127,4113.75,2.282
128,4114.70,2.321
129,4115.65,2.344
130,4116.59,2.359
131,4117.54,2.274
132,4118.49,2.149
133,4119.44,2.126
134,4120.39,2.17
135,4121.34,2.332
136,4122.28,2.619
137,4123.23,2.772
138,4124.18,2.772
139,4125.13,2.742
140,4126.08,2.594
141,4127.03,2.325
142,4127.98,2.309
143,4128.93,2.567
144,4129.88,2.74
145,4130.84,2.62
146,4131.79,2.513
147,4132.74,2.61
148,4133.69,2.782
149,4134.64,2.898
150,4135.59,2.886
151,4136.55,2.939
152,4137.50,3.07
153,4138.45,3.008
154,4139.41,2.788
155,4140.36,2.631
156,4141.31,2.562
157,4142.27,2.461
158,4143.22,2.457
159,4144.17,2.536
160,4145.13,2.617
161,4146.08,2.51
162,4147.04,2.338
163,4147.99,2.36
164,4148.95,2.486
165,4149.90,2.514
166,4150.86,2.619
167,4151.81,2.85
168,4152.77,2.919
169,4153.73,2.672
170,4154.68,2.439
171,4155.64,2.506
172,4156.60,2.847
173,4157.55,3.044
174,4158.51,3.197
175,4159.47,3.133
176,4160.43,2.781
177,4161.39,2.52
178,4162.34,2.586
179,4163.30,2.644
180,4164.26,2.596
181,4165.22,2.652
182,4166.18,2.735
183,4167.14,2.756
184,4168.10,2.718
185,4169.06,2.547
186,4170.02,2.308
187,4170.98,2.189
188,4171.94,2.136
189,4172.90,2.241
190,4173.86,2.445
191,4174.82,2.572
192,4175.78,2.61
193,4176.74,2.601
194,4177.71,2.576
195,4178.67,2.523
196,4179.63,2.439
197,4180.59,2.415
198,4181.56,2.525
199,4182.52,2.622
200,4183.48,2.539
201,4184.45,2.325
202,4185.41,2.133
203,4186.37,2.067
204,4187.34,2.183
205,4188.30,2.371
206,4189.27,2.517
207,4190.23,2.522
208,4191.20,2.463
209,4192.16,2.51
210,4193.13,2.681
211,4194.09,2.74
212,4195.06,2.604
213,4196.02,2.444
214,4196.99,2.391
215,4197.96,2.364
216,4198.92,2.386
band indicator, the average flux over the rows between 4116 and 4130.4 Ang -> 2.46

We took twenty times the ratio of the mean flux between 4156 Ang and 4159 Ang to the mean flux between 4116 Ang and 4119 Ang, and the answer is 27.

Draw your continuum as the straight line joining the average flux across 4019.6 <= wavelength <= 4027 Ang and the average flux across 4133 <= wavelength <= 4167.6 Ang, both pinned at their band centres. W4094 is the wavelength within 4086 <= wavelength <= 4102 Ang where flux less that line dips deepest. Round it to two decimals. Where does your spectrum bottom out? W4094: 4096.74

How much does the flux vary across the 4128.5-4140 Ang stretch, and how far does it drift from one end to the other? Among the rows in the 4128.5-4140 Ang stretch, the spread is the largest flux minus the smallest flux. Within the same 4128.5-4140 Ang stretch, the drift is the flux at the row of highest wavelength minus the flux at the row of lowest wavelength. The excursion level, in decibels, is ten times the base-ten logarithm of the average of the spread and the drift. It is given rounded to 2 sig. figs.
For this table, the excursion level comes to -4.1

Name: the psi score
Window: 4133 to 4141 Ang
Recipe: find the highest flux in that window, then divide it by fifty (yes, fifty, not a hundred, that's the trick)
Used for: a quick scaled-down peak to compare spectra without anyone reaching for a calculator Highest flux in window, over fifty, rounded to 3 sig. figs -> 0.0614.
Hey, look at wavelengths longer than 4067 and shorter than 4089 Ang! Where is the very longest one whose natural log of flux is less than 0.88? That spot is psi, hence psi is 4080.73 Ang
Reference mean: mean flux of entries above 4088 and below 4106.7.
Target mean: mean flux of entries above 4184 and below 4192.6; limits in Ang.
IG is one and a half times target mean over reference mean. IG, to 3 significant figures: 1.62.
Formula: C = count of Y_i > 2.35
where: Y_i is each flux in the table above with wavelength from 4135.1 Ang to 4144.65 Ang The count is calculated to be 10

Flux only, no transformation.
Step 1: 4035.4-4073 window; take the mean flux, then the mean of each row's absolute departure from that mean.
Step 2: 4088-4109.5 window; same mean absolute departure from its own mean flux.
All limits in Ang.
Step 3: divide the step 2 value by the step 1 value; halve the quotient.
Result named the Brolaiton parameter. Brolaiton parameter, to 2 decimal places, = 0.73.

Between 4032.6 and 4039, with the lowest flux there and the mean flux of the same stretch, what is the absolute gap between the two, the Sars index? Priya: 0.18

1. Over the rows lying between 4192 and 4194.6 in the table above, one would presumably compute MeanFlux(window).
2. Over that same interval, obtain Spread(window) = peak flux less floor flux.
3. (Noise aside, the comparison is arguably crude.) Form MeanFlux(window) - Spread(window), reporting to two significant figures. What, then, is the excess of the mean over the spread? 2.4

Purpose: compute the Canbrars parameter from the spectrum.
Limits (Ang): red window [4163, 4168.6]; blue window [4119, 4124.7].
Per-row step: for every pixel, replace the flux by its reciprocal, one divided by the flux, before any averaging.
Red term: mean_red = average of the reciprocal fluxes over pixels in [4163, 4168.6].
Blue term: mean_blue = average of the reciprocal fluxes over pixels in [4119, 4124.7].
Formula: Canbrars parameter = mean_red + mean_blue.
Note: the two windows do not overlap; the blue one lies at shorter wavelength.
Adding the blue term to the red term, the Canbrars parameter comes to 0.78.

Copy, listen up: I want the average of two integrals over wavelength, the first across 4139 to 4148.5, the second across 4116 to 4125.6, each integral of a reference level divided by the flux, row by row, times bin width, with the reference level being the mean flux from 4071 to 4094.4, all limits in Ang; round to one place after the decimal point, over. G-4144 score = 9.8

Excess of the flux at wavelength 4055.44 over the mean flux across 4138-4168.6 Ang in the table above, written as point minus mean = -0.35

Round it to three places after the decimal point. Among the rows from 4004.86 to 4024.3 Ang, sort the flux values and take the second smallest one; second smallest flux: 2.298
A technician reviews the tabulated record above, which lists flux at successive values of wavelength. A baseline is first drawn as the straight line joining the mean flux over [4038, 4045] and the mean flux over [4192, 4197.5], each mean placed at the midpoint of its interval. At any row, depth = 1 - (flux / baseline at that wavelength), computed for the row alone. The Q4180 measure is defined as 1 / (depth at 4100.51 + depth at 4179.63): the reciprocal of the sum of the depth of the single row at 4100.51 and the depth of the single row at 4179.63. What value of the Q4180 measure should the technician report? 3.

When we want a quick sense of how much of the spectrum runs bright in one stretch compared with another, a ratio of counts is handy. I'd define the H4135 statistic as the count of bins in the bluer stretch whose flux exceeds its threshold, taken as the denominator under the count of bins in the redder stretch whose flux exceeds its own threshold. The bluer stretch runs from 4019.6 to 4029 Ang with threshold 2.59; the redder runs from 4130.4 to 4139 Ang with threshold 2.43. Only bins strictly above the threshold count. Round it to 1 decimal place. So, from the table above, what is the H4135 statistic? 1.5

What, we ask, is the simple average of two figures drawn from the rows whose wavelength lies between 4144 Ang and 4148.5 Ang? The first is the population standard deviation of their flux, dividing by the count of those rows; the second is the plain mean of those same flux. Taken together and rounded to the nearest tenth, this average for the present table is 1.3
